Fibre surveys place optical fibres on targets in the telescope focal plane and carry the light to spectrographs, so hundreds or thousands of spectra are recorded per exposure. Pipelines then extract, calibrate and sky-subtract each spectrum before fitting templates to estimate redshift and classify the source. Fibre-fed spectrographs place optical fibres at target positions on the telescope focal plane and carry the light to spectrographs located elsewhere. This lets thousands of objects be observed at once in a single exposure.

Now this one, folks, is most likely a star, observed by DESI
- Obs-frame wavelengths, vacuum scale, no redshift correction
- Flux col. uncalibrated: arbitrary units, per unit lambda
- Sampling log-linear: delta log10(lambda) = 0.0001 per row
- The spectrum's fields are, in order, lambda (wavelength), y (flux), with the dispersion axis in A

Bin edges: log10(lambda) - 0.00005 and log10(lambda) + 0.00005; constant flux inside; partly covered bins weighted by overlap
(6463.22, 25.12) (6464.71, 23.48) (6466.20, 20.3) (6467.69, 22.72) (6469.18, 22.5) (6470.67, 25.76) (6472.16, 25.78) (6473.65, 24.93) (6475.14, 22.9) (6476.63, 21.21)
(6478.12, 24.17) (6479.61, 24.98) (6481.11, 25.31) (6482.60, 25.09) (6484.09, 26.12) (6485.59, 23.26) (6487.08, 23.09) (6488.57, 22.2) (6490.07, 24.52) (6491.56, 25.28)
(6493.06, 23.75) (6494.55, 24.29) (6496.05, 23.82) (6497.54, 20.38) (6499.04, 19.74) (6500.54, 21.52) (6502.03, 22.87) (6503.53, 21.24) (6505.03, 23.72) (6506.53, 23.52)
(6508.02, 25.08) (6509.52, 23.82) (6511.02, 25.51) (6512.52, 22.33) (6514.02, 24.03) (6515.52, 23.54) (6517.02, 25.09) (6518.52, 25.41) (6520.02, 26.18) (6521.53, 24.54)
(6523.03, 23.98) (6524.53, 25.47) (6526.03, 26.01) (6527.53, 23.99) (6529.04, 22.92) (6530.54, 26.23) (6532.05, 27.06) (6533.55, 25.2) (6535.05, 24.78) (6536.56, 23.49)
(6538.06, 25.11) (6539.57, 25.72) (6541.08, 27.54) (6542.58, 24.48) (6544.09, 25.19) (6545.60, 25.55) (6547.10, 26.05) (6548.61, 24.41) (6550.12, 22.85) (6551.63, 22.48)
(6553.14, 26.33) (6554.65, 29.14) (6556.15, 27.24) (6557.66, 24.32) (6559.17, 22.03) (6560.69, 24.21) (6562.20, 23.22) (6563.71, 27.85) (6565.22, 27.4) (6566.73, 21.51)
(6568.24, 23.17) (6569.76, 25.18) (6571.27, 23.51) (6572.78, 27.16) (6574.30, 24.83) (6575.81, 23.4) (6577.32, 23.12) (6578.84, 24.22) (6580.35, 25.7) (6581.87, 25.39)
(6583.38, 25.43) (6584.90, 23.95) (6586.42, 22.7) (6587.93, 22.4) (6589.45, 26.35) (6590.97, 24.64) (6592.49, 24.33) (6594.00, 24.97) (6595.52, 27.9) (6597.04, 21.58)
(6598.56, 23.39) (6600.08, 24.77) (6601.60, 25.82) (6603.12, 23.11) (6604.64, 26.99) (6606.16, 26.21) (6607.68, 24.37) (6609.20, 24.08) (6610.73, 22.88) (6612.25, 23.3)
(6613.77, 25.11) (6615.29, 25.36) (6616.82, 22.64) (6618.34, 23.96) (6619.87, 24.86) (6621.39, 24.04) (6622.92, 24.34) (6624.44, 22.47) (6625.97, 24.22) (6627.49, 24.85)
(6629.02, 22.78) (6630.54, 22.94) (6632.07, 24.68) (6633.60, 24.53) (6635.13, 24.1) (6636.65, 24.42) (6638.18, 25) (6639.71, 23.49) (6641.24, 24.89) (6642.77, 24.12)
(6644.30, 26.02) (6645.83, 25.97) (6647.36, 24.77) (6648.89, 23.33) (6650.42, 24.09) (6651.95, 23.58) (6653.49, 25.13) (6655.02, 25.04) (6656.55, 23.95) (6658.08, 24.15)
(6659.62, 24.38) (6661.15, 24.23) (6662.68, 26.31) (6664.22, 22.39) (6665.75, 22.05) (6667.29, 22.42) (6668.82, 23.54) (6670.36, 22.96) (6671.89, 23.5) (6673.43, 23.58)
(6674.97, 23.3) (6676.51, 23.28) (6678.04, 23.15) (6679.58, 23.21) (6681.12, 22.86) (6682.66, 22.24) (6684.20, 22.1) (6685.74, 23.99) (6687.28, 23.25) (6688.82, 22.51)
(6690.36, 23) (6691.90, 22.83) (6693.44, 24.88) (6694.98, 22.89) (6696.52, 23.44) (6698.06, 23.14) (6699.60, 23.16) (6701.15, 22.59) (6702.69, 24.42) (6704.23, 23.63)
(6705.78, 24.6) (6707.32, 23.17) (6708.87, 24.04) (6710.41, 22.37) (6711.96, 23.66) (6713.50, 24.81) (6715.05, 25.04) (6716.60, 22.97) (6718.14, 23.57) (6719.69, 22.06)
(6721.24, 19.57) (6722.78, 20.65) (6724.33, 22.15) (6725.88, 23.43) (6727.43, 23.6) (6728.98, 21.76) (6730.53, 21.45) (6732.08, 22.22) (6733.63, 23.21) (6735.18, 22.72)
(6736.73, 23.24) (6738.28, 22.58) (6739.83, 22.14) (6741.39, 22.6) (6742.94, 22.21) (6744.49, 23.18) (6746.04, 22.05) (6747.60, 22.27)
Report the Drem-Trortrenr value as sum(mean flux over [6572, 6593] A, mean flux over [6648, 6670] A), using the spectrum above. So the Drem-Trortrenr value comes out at 48.4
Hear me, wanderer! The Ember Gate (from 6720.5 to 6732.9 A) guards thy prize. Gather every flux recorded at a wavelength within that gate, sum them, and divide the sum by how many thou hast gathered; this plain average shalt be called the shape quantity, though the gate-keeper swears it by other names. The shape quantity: 21.9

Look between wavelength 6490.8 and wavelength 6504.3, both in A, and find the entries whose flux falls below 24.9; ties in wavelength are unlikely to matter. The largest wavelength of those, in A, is 6503.53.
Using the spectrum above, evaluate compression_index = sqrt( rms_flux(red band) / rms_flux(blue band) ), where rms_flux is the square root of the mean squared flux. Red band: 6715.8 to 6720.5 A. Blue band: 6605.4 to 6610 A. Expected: 0.958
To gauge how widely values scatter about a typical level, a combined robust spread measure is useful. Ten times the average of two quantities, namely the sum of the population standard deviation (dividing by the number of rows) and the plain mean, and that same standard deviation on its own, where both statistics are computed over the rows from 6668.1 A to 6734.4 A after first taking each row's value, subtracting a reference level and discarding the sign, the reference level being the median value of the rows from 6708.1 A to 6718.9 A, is 12.5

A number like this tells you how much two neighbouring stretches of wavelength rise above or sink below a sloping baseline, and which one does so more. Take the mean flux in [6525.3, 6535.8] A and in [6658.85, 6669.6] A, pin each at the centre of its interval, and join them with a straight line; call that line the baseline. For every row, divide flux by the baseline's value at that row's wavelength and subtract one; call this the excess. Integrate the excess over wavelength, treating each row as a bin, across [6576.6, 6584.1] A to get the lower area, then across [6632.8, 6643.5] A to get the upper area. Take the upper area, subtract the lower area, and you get 0.14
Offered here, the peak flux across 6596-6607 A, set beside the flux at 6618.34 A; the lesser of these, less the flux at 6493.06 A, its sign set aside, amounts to 0.2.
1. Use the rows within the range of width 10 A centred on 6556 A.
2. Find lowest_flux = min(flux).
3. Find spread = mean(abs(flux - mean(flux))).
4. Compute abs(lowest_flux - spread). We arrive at 19.9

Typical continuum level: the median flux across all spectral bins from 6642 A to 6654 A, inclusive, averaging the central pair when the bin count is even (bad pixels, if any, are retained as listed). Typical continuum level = 24.4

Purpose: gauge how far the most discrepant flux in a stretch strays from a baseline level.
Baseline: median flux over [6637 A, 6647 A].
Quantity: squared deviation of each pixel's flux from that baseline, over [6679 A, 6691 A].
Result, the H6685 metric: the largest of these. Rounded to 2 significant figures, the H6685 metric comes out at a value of 8.1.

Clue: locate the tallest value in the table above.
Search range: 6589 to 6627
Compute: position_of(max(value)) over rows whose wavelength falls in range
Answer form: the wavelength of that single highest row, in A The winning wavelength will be 6595.52 A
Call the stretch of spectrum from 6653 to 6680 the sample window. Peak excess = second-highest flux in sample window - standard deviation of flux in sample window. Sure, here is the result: 24.1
